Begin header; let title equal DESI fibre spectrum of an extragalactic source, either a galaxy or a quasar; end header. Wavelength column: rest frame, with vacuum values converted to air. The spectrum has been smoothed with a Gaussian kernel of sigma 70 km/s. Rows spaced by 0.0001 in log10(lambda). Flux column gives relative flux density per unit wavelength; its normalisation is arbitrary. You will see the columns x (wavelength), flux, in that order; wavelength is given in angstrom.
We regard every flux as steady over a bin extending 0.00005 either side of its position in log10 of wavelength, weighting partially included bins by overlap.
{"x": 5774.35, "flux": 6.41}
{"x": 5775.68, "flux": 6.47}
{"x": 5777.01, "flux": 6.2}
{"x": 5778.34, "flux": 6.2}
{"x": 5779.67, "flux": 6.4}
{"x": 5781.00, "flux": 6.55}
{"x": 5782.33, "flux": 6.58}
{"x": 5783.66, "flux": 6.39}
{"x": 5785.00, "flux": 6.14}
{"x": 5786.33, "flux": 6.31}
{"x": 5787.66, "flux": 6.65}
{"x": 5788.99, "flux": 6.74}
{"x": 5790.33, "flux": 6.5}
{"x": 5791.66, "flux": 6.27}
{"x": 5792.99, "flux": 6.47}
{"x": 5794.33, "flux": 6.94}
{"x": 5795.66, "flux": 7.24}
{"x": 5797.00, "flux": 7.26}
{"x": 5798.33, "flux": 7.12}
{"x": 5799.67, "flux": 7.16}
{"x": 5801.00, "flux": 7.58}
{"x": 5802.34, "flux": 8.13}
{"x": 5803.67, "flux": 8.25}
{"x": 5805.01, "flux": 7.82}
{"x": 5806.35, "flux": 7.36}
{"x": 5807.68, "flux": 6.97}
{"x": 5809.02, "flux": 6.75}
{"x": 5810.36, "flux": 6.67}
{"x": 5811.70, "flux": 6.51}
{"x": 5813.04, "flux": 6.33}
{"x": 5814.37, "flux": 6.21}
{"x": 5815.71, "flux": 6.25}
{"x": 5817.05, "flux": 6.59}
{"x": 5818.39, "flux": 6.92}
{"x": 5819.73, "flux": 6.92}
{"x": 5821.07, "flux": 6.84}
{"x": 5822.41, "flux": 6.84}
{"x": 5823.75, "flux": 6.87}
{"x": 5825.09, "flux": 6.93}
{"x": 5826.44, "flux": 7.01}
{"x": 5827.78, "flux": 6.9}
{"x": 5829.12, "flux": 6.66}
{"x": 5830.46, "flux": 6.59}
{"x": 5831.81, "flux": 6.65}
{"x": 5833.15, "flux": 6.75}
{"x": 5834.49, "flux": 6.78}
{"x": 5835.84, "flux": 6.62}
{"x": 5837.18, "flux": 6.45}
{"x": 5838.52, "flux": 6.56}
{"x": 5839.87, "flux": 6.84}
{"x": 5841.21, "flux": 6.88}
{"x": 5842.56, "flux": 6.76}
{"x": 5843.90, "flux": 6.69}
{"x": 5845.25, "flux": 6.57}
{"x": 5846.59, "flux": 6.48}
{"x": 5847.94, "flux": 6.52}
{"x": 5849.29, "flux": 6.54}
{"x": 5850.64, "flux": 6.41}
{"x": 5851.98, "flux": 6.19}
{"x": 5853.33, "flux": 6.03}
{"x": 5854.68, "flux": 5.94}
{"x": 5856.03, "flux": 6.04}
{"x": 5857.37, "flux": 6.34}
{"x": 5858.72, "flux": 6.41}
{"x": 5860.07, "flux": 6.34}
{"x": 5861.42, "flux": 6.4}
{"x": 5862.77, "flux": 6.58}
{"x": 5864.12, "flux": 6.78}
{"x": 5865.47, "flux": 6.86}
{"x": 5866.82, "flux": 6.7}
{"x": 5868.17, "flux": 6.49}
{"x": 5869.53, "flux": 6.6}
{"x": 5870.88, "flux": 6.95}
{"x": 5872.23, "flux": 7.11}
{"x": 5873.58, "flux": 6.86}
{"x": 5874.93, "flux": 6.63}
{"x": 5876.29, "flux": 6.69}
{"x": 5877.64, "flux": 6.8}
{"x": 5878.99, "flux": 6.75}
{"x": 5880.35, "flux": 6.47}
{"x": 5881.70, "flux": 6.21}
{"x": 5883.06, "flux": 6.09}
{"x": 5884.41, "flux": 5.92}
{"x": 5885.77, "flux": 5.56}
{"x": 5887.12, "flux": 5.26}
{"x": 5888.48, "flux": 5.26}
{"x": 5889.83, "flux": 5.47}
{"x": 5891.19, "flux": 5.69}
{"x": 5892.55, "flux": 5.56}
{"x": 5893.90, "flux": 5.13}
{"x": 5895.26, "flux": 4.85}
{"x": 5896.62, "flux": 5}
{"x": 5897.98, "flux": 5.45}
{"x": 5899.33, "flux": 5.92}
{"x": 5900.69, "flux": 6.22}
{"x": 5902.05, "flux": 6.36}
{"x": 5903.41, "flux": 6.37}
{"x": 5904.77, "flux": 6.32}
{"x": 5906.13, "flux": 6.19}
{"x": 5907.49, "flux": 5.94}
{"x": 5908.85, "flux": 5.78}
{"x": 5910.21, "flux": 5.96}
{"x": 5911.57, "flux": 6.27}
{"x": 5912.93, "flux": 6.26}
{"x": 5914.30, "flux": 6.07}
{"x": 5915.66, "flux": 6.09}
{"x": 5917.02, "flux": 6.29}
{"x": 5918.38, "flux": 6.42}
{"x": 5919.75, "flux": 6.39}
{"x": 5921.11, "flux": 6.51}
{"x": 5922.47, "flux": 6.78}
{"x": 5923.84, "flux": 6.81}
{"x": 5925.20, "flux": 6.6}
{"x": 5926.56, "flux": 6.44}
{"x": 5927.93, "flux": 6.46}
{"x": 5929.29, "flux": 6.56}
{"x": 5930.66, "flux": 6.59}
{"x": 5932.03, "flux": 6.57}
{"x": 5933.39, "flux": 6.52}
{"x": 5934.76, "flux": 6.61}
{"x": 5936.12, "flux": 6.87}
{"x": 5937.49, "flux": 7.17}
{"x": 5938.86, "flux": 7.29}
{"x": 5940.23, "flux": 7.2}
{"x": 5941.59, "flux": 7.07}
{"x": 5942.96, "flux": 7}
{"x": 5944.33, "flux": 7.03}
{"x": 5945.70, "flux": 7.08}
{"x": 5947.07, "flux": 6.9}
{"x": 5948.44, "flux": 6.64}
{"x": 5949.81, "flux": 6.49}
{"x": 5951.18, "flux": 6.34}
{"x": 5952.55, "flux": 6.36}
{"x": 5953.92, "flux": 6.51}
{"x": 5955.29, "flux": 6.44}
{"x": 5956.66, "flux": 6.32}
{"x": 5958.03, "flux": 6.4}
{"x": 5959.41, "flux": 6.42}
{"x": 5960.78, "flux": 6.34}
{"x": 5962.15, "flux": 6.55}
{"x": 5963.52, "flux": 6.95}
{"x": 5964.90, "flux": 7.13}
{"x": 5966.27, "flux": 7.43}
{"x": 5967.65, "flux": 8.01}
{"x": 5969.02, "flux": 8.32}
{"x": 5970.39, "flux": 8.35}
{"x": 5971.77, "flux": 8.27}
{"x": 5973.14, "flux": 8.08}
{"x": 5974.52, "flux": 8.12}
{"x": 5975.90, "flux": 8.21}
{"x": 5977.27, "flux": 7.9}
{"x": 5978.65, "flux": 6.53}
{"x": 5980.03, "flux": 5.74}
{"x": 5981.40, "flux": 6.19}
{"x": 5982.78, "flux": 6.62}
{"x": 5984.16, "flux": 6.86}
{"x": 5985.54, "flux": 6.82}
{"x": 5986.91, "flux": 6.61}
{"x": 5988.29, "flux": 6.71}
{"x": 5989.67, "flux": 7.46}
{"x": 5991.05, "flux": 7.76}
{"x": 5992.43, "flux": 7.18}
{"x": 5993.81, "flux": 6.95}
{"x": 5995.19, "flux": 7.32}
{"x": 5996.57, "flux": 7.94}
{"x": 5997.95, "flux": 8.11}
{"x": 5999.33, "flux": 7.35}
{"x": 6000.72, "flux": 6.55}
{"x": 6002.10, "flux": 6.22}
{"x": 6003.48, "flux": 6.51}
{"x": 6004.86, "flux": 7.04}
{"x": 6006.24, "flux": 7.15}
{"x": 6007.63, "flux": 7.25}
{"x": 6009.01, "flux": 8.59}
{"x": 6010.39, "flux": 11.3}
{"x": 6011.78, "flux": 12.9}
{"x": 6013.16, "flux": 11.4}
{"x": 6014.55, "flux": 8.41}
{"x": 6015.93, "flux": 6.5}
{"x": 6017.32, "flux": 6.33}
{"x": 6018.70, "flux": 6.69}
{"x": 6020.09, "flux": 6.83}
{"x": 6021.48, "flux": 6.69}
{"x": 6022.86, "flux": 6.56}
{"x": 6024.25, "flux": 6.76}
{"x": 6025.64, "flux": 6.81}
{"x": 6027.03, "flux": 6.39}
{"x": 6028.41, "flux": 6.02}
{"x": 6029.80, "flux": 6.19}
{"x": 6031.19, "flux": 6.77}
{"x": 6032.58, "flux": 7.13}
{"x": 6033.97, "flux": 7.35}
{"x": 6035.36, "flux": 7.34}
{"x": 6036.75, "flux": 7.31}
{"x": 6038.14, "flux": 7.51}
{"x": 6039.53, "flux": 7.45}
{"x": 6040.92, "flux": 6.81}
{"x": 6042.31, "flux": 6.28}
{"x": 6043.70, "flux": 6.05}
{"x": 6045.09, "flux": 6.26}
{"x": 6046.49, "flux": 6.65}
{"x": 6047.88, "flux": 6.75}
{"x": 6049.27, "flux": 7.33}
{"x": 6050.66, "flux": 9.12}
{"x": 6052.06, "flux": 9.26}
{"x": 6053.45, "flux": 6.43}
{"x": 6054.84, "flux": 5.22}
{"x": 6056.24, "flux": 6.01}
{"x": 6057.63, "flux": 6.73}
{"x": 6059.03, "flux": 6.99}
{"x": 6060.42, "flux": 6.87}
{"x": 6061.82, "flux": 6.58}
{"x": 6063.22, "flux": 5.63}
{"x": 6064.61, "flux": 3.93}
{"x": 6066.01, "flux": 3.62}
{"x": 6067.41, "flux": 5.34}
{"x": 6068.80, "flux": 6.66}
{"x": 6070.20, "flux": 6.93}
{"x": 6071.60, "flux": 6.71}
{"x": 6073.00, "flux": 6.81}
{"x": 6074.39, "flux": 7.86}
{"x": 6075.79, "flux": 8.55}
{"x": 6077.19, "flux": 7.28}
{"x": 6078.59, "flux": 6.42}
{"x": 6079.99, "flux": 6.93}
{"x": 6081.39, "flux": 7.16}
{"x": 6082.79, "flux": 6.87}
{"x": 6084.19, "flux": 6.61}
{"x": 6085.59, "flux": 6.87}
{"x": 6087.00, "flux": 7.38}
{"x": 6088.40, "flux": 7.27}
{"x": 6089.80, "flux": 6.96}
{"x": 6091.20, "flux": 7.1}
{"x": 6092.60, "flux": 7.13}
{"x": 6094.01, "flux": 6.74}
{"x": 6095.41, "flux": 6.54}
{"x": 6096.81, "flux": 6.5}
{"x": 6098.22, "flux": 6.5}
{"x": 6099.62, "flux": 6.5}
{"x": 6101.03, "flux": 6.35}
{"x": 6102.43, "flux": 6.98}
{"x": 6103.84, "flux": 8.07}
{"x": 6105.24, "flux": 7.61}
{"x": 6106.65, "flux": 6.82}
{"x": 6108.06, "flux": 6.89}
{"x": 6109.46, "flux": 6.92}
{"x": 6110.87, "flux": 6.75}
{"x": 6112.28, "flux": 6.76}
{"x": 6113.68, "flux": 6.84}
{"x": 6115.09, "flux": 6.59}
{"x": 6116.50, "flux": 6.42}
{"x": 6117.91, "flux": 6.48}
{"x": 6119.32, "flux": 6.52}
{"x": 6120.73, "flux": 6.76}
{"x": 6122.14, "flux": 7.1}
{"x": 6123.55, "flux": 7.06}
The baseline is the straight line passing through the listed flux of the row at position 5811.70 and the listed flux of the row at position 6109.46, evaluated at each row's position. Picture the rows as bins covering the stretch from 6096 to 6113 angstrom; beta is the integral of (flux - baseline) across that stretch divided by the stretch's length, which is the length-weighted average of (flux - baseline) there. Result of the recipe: -0.03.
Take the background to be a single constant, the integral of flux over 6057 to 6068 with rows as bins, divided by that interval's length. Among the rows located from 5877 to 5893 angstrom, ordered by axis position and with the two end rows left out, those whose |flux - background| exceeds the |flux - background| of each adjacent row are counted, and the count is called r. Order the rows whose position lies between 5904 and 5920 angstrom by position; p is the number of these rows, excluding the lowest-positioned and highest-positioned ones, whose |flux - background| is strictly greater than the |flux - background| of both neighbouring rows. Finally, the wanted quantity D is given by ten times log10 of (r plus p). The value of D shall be 3.0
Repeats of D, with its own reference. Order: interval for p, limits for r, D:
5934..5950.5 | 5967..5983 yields 6.0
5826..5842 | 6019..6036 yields 4.8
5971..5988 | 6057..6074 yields 7.0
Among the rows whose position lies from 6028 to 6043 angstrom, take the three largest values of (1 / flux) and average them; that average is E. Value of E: 0.162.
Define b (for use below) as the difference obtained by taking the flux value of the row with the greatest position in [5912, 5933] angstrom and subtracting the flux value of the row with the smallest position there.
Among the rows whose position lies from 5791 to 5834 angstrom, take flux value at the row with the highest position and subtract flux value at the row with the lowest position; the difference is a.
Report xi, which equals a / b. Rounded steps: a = 0.48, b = 0.3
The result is 1.5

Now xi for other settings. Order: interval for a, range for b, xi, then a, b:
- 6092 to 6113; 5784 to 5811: -0.7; -0.37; 0.5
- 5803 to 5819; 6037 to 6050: 7.4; -1.33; -0.2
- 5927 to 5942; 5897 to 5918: 0.7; 0.61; 0.8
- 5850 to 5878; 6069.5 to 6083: -6.5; 0.39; -0.1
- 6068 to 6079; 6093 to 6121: -12.0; -0.24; 0.0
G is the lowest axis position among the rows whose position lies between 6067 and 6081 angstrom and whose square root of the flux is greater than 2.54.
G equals 6068.80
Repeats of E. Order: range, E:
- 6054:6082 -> 0.241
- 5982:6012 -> 0.156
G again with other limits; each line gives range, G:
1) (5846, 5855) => 5846.59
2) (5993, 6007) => 5993.81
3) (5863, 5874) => 5864.12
